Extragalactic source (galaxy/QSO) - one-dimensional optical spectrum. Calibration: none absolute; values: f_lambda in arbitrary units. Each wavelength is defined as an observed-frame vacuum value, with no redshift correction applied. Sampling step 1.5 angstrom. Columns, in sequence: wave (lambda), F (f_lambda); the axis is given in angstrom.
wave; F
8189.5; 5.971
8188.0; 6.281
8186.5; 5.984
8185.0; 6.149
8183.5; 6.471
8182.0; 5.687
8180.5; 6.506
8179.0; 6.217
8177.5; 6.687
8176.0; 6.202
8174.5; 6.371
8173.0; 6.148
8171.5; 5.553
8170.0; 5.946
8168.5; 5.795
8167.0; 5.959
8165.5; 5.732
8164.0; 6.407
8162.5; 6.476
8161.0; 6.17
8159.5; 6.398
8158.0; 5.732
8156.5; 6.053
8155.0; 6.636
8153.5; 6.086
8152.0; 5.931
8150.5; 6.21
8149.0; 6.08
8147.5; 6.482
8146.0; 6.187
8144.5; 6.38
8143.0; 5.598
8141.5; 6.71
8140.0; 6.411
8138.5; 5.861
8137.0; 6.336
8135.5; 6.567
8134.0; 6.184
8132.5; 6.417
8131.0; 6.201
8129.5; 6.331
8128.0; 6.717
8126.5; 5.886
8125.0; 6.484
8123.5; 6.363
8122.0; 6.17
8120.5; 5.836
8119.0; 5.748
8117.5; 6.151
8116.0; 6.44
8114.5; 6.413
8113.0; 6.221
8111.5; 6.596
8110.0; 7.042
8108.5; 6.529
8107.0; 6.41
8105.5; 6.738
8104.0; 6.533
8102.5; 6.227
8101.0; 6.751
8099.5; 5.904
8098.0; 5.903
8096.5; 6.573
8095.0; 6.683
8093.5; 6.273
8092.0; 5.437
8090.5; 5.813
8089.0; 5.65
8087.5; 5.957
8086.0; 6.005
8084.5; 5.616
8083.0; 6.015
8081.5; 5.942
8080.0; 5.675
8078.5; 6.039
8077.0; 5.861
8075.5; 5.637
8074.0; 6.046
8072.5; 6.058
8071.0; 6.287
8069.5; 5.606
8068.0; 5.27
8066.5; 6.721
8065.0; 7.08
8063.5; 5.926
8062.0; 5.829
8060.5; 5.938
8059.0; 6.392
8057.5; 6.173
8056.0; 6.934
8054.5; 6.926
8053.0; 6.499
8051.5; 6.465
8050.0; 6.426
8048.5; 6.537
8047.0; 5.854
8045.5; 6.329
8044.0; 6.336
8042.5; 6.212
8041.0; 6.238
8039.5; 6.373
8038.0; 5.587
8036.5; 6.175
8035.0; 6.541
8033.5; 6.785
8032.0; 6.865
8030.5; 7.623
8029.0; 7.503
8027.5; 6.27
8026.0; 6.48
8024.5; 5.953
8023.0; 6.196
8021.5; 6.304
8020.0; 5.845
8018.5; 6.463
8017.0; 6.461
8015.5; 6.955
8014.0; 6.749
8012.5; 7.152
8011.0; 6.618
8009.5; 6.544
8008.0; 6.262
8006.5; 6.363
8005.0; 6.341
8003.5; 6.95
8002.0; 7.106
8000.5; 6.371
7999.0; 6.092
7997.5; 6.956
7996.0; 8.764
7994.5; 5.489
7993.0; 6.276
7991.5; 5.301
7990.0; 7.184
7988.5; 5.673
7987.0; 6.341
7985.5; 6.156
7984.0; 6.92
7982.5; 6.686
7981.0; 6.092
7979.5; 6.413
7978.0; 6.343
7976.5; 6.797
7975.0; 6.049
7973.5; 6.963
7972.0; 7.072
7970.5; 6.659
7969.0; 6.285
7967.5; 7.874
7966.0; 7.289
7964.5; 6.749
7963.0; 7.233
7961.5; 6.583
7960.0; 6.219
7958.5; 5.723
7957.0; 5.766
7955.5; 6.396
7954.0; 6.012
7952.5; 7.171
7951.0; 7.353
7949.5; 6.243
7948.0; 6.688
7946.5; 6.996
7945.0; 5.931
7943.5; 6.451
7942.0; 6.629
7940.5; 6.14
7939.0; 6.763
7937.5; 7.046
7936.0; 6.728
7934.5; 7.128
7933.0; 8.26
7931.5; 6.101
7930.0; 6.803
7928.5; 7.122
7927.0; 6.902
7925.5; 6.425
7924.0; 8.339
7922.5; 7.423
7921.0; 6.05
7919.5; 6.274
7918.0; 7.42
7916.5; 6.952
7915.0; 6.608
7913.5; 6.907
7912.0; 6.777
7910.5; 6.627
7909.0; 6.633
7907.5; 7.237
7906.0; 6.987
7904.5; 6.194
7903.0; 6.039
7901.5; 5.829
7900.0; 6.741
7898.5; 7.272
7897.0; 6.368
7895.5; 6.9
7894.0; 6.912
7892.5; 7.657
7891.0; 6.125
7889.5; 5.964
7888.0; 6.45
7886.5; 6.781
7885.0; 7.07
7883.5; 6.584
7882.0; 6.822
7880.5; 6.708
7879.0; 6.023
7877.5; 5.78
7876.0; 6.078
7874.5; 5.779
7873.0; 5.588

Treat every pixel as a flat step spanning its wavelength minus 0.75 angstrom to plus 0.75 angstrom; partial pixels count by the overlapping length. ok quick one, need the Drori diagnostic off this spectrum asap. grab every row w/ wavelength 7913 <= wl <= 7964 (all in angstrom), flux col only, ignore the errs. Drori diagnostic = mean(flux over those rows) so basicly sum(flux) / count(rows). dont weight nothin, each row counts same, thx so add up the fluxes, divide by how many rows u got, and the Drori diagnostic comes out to 6.73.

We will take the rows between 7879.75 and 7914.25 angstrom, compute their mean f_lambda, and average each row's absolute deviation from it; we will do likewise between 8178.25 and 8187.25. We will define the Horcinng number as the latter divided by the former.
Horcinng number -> 0.66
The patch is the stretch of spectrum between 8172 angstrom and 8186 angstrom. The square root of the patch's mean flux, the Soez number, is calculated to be 2.50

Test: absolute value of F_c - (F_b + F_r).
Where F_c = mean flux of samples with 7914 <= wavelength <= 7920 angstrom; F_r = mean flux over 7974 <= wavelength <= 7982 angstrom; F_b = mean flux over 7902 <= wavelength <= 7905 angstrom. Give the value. 5.6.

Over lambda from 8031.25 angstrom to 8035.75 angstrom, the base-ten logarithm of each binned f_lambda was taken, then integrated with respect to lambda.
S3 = 3.73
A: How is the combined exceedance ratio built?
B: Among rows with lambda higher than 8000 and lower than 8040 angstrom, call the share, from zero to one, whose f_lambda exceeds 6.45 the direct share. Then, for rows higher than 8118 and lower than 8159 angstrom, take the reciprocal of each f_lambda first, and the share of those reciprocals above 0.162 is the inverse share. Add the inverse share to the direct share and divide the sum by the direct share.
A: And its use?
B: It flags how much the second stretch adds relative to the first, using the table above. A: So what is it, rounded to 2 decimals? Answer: 1.73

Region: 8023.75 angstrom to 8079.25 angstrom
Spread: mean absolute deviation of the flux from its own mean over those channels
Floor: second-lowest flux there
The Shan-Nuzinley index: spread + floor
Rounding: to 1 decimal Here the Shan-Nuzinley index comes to 6.0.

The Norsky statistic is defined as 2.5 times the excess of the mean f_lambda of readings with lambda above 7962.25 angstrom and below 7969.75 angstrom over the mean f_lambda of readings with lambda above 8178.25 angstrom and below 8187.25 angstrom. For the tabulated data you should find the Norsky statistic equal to 2.3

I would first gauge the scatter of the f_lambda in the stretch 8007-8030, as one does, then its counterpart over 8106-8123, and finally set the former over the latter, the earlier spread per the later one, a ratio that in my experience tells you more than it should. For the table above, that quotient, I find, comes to 1.2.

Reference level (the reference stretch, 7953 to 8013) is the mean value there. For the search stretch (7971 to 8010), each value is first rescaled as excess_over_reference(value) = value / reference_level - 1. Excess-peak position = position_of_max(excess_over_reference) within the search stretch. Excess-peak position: 7996.0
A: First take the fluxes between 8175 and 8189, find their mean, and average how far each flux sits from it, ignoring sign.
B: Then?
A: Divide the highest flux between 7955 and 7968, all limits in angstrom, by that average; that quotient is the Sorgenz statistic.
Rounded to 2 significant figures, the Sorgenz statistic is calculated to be 36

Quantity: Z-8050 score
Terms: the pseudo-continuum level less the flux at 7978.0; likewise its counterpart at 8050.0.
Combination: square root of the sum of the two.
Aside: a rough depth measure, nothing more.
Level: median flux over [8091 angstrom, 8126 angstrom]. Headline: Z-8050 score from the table 0.23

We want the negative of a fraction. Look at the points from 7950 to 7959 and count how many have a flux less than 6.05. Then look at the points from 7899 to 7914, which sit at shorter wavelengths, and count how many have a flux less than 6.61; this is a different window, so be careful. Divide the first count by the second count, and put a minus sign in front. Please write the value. -1.0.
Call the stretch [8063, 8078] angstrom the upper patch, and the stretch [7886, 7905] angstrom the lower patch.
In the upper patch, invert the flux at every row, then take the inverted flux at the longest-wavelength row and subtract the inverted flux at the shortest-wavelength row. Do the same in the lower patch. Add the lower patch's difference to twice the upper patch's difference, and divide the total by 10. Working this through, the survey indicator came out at 0.0018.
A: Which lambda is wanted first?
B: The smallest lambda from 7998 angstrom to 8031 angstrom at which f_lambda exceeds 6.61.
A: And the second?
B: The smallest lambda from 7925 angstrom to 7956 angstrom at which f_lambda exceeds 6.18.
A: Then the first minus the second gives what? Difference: 76.5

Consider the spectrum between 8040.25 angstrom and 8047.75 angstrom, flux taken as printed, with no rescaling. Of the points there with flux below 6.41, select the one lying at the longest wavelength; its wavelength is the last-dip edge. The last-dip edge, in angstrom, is 8047.0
